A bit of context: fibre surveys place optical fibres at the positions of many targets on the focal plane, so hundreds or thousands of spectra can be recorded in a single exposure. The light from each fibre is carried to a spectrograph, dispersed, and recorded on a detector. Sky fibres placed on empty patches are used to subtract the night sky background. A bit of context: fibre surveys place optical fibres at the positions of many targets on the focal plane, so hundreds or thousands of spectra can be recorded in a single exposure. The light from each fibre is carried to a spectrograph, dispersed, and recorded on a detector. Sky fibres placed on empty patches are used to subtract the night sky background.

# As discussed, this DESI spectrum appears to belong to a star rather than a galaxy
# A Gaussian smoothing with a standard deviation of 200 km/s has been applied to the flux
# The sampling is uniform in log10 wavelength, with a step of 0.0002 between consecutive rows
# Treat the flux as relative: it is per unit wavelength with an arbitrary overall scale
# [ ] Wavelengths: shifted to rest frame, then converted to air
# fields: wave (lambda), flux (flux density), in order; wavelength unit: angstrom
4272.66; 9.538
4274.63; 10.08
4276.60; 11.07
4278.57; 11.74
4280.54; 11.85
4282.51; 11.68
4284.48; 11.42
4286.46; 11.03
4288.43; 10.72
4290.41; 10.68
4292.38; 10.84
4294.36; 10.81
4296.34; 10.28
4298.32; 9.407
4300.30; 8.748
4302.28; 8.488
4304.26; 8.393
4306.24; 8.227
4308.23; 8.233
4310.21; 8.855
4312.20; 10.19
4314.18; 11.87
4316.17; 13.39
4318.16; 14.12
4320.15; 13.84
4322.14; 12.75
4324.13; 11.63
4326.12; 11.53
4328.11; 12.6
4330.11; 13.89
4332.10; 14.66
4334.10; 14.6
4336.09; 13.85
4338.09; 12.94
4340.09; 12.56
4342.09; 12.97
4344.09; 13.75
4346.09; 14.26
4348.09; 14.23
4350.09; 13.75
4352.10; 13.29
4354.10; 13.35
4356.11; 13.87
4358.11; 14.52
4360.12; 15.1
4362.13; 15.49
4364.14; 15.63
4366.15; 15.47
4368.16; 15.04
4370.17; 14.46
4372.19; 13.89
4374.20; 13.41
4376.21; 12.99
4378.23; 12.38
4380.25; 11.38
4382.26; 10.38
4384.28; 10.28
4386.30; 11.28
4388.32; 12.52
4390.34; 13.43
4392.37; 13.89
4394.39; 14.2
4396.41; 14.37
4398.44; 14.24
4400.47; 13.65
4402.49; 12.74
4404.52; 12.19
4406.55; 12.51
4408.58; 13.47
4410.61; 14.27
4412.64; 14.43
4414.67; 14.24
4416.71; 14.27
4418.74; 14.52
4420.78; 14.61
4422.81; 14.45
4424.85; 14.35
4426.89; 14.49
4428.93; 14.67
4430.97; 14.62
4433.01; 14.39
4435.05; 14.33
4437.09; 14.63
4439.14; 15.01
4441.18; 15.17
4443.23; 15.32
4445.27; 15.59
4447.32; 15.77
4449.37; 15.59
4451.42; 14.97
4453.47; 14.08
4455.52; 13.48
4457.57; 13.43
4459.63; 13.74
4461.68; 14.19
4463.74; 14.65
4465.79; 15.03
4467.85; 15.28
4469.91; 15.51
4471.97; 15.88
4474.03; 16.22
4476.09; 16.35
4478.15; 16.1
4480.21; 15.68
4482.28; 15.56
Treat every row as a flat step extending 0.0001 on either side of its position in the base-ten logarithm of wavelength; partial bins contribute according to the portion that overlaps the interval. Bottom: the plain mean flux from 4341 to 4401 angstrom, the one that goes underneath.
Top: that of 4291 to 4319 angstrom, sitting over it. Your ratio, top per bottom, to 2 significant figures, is 0.75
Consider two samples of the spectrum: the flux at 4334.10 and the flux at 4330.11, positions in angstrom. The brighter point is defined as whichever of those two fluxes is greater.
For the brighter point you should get 14.6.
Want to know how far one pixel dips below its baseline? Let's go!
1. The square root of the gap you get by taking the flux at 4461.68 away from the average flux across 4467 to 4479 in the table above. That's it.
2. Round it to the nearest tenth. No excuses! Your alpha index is 1.3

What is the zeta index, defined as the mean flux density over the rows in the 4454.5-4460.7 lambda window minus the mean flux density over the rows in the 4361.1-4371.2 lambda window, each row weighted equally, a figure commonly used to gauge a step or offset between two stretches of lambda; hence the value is -2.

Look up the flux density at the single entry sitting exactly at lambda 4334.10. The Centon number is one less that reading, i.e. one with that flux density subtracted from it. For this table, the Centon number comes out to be -13.6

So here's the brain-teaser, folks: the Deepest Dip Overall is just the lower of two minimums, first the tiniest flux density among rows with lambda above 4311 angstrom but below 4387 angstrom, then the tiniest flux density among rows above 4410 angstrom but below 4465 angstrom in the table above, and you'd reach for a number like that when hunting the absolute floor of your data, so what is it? 10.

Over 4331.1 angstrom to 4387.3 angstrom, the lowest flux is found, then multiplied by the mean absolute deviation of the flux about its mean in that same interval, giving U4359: 11.4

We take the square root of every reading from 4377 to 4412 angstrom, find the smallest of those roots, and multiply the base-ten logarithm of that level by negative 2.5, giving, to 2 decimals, -1.26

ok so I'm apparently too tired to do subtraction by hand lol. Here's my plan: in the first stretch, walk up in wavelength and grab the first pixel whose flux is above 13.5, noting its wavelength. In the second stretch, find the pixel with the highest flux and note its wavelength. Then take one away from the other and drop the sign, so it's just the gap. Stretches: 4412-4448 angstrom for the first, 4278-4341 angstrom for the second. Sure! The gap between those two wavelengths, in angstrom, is 80.5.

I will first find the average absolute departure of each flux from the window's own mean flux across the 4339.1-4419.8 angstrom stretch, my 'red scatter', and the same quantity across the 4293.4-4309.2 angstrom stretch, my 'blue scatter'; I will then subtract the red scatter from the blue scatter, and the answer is -0.2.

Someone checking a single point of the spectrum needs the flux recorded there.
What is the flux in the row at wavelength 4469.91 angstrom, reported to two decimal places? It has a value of 15.51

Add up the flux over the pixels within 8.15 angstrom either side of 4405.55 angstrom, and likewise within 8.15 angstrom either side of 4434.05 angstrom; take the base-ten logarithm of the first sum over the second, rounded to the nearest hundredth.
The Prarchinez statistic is -0.04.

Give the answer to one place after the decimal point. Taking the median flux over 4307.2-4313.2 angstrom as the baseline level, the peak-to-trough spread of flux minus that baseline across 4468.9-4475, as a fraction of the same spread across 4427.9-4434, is 2.5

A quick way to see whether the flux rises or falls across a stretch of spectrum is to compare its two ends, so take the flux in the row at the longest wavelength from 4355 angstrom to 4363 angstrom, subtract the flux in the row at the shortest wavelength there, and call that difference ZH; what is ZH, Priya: 1.6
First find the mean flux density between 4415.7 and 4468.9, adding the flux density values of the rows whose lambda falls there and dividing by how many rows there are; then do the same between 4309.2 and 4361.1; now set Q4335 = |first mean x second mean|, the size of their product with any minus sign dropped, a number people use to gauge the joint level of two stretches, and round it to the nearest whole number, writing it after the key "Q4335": 193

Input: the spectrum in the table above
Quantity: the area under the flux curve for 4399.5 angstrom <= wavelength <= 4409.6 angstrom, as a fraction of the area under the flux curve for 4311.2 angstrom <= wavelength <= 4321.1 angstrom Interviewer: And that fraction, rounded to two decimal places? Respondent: 1.04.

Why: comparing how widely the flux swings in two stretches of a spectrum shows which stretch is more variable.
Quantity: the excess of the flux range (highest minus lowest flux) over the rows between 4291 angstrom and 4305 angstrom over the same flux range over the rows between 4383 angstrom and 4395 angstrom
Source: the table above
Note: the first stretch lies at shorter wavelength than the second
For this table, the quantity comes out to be -1.5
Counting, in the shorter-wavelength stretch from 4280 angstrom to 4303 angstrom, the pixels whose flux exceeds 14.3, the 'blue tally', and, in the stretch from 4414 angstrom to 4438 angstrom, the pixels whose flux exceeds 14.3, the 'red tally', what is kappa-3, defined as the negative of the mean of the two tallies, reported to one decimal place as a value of -5.0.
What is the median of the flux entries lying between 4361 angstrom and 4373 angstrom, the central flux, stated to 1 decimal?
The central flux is 15.3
